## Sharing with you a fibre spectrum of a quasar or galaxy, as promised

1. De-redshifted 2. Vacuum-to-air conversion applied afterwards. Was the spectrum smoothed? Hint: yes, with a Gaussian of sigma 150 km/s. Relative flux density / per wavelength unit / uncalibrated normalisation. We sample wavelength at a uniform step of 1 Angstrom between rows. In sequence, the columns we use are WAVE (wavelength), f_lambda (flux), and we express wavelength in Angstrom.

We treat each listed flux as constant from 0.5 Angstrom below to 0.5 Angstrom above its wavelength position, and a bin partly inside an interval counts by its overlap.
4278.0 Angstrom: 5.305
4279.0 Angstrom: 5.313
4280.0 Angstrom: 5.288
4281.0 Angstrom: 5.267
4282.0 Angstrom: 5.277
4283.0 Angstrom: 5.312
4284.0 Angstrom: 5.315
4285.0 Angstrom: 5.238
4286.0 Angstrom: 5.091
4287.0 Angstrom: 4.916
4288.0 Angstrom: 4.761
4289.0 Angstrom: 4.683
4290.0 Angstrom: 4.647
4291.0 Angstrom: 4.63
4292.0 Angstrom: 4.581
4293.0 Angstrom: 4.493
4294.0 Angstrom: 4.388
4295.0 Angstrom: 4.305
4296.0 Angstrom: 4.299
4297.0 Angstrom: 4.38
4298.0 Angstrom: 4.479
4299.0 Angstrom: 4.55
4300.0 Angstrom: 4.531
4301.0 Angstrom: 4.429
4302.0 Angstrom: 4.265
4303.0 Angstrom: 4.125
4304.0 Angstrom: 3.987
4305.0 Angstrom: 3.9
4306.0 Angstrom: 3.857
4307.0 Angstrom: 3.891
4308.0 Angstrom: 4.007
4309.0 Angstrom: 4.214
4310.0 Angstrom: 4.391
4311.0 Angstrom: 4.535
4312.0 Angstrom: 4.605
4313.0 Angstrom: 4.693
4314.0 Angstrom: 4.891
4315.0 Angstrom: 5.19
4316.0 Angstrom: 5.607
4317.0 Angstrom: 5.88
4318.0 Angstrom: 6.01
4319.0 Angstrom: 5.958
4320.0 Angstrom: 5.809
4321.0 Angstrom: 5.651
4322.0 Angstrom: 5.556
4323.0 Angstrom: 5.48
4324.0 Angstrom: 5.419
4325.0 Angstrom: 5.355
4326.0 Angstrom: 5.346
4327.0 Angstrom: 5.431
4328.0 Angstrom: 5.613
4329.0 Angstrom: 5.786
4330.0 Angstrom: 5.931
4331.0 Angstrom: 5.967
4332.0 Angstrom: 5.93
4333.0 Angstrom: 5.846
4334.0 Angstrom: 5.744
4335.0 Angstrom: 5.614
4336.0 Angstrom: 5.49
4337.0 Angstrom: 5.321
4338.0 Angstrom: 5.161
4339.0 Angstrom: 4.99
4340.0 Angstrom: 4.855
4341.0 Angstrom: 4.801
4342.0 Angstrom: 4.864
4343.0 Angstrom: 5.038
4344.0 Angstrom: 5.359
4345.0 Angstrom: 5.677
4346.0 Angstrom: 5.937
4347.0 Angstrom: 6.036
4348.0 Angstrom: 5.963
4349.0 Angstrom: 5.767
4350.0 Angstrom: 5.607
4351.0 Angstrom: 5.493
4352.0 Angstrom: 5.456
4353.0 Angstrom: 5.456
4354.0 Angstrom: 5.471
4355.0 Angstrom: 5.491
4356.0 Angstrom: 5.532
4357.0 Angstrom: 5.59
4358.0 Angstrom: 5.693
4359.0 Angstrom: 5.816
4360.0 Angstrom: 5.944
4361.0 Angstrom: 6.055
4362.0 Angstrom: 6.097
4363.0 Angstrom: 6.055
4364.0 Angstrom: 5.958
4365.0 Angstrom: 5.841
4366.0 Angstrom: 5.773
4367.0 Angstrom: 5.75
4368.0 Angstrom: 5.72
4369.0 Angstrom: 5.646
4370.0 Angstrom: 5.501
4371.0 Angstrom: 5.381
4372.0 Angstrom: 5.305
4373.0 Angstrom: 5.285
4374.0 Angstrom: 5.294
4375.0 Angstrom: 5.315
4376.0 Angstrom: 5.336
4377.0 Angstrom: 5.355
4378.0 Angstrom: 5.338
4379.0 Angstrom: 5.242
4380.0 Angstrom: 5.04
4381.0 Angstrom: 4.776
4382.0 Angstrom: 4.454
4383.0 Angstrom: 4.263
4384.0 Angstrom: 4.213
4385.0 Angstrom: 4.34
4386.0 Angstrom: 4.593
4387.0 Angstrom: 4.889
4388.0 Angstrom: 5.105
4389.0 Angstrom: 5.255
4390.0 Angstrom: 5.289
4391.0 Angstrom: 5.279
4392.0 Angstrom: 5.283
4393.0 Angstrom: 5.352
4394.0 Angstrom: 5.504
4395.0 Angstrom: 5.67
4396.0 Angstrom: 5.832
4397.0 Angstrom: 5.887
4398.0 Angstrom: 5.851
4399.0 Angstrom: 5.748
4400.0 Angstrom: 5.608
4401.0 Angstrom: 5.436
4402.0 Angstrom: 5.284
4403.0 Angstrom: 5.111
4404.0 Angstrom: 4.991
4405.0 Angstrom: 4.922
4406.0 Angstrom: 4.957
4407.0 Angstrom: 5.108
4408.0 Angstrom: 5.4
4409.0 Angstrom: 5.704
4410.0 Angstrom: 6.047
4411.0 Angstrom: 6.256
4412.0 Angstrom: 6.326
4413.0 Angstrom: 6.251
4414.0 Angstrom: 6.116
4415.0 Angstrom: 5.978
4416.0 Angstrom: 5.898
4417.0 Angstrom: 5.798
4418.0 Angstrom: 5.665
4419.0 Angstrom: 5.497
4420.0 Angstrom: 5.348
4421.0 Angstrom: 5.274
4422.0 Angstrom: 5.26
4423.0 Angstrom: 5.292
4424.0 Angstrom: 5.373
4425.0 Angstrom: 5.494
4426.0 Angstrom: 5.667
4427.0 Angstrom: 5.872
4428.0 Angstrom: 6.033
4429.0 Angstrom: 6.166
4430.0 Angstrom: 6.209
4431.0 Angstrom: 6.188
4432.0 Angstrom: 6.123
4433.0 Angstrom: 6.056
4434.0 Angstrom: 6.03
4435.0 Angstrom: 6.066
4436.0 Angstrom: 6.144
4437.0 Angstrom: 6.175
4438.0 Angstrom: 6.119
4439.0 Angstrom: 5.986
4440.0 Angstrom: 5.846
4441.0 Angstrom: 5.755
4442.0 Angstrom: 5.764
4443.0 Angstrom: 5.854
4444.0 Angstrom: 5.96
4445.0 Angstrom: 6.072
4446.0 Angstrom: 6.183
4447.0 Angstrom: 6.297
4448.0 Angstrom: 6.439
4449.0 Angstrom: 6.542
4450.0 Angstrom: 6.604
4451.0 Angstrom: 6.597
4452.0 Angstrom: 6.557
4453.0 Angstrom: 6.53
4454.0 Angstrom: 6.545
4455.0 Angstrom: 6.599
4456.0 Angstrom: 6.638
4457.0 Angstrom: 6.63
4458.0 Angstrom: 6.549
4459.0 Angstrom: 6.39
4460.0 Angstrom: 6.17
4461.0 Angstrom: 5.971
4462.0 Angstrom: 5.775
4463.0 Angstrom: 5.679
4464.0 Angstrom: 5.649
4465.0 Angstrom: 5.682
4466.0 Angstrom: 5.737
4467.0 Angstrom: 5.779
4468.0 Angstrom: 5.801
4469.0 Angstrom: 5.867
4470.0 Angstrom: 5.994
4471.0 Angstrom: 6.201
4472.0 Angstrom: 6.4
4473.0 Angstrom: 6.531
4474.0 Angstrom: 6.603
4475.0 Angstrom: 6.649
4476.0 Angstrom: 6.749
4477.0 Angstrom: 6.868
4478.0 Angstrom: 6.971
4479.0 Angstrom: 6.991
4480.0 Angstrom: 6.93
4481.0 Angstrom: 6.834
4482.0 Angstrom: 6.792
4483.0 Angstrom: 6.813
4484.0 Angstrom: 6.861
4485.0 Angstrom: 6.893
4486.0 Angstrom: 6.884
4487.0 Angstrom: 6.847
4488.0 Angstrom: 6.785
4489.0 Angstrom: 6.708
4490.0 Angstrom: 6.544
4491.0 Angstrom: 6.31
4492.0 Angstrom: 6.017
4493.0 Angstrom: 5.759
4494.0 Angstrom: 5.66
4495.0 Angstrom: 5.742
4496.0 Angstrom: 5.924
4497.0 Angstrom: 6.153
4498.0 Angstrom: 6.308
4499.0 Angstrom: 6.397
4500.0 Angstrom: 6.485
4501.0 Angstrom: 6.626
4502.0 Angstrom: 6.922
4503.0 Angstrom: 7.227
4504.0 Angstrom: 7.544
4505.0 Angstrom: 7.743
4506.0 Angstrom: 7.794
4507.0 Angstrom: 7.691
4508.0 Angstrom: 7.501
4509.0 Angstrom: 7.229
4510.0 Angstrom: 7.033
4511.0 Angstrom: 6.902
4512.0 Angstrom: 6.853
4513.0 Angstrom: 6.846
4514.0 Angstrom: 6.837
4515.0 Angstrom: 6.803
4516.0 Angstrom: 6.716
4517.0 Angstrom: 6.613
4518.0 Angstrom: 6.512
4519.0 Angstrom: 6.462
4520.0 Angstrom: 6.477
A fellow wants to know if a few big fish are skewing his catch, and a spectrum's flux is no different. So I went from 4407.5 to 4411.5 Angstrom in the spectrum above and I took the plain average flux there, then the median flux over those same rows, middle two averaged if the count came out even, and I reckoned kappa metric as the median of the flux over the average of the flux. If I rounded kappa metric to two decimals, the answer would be 1.00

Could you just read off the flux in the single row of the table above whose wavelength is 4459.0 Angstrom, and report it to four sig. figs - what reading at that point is 6.390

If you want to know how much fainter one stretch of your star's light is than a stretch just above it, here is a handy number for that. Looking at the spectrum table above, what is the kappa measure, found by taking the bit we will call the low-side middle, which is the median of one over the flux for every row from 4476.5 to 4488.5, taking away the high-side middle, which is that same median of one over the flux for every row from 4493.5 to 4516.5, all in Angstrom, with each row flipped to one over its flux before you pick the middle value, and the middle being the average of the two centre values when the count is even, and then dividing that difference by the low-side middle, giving -0.003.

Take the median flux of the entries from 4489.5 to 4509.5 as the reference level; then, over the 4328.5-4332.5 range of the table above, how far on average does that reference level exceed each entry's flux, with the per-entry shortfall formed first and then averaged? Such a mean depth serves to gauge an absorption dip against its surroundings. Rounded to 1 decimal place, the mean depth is 0.6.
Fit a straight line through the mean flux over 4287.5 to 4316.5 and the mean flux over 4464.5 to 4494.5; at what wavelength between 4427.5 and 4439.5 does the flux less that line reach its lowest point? 4439.0 Angstrom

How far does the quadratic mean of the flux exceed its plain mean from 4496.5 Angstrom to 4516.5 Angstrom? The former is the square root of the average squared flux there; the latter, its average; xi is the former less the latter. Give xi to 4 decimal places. 0.0160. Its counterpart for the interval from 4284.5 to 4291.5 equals 0.0050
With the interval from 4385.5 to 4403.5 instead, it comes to 0.0105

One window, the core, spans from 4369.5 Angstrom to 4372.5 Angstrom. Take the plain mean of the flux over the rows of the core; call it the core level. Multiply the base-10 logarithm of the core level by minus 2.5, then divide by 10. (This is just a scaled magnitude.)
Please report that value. -0.183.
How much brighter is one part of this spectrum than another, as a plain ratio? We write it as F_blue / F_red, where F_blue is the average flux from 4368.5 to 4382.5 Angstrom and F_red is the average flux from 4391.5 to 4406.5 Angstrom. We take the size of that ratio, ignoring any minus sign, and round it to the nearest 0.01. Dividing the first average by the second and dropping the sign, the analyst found 0.96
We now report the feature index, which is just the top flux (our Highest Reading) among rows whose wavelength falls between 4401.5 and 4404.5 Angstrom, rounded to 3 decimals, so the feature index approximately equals 5.284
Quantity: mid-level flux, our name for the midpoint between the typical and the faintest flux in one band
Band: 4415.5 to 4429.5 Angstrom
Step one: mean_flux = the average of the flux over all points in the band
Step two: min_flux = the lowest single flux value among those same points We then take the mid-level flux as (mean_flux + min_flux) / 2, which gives 5.4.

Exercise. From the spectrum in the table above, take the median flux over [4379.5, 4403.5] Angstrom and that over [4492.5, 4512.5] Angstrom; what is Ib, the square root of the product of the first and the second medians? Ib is 6.03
